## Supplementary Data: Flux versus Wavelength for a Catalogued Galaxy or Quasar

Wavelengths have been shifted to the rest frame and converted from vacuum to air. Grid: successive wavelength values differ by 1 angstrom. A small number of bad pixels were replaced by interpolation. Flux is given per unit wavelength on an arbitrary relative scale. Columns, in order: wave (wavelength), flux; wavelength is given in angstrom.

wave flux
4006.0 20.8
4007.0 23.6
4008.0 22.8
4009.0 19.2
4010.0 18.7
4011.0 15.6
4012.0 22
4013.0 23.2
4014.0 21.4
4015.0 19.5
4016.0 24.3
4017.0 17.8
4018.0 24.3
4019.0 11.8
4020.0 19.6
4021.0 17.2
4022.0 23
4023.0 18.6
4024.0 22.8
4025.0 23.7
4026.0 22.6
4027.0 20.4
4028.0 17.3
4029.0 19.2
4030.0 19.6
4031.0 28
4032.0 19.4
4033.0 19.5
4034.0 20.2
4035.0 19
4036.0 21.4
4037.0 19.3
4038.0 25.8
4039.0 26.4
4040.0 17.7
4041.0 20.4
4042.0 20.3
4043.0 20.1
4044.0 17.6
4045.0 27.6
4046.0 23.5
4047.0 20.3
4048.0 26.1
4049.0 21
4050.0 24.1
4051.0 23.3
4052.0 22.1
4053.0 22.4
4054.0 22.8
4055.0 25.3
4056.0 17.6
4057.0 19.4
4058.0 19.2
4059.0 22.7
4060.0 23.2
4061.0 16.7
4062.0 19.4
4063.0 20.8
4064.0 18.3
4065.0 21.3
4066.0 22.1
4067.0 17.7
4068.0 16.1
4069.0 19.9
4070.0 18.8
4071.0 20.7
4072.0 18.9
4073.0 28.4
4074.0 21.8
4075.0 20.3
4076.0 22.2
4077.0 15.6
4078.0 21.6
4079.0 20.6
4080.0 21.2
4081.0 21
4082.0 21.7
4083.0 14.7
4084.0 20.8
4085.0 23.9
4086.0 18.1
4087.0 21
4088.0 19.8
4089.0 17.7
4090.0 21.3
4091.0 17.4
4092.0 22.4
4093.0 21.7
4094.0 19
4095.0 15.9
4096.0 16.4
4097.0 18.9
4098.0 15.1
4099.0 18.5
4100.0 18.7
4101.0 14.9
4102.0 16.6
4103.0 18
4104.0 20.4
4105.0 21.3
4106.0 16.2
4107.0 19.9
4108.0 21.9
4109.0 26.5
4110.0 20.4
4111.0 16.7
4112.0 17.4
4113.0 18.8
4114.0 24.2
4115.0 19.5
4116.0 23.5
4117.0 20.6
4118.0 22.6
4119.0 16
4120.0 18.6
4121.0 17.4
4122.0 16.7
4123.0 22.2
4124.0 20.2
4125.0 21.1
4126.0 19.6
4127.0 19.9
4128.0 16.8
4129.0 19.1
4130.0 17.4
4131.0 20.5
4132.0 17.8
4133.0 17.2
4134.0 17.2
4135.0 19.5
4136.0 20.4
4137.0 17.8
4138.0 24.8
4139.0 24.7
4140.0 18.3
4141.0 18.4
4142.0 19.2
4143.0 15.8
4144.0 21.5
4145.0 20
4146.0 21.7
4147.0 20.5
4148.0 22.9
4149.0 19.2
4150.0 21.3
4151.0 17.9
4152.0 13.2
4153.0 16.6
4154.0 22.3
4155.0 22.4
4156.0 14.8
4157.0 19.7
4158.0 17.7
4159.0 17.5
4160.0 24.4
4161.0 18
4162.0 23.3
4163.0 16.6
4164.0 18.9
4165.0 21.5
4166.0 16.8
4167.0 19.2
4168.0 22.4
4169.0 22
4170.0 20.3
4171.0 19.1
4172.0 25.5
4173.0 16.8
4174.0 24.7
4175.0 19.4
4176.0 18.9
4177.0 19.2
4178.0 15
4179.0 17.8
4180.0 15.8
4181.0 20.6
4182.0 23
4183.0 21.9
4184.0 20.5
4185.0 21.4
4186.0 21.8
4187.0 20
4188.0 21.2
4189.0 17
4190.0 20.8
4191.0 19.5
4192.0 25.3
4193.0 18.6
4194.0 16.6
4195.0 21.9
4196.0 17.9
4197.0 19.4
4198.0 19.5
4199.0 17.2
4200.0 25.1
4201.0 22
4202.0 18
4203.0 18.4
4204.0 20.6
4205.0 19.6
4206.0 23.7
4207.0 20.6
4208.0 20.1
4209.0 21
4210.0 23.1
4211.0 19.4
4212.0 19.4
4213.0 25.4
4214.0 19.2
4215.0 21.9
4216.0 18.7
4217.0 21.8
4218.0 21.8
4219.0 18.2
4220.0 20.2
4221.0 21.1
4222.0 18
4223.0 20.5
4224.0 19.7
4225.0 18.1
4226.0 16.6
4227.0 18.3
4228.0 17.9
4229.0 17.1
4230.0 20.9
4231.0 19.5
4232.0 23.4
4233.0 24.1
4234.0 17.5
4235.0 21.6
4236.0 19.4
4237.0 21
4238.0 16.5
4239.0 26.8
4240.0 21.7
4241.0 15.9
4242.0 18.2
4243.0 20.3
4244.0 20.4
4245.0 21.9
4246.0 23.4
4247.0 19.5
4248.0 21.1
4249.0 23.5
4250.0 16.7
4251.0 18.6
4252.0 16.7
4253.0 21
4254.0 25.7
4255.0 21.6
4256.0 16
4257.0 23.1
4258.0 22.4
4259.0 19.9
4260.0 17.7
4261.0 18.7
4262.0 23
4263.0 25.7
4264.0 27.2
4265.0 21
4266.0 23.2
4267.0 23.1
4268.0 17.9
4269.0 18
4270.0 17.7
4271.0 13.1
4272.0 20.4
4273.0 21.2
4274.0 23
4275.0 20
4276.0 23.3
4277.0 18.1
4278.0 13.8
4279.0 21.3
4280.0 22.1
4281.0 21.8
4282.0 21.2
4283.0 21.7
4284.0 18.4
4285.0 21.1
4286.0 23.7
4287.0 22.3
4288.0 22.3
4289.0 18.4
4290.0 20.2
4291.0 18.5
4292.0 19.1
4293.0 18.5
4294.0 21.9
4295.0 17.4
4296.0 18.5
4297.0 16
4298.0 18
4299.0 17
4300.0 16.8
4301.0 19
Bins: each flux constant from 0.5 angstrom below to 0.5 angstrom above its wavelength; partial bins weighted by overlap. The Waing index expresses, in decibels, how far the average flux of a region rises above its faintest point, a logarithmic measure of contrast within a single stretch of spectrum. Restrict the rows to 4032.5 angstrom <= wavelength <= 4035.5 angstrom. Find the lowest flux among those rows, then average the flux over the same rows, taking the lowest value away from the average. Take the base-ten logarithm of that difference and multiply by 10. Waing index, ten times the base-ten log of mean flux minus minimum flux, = -2.5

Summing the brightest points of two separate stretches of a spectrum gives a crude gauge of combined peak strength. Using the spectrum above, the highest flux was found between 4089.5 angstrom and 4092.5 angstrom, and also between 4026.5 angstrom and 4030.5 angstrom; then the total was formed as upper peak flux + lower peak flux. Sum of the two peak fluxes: 42.8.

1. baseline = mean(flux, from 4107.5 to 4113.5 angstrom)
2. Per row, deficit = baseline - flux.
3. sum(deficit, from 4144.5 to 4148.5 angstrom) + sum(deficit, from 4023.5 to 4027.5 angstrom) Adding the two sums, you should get -12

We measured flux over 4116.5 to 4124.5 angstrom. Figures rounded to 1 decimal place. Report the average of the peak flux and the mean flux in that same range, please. 20.9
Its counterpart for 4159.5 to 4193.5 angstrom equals 22.9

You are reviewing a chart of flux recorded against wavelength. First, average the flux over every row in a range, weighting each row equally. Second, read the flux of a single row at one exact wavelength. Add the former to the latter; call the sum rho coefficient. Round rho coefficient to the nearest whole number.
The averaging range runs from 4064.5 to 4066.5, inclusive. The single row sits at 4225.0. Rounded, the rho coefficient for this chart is 40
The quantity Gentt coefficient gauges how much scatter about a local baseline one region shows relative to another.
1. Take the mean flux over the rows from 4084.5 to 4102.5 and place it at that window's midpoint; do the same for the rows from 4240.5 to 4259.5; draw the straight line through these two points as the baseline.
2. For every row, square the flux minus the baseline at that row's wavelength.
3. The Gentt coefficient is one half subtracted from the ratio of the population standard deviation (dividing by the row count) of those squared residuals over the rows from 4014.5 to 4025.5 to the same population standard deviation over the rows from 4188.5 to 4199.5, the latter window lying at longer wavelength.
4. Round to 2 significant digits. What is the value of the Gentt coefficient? 1.5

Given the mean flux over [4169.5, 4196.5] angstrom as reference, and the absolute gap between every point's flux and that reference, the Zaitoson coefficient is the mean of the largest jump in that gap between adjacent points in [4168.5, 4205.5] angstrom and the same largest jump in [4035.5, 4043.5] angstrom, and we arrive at 4.9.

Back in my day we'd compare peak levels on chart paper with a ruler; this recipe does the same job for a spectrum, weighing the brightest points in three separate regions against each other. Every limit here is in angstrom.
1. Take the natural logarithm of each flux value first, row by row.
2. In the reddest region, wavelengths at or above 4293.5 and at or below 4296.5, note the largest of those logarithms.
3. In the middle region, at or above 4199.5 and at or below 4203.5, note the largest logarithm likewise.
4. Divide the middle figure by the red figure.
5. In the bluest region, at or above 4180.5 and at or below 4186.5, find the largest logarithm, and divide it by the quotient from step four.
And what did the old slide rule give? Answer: 3.00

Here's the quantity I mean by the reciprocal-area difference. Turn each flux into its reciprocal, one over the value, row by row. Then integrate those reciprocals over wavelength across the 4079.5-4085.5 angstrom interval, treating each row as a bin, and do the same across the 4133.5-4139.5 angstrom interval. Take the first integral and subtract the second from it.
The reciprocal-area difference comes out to 0.003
